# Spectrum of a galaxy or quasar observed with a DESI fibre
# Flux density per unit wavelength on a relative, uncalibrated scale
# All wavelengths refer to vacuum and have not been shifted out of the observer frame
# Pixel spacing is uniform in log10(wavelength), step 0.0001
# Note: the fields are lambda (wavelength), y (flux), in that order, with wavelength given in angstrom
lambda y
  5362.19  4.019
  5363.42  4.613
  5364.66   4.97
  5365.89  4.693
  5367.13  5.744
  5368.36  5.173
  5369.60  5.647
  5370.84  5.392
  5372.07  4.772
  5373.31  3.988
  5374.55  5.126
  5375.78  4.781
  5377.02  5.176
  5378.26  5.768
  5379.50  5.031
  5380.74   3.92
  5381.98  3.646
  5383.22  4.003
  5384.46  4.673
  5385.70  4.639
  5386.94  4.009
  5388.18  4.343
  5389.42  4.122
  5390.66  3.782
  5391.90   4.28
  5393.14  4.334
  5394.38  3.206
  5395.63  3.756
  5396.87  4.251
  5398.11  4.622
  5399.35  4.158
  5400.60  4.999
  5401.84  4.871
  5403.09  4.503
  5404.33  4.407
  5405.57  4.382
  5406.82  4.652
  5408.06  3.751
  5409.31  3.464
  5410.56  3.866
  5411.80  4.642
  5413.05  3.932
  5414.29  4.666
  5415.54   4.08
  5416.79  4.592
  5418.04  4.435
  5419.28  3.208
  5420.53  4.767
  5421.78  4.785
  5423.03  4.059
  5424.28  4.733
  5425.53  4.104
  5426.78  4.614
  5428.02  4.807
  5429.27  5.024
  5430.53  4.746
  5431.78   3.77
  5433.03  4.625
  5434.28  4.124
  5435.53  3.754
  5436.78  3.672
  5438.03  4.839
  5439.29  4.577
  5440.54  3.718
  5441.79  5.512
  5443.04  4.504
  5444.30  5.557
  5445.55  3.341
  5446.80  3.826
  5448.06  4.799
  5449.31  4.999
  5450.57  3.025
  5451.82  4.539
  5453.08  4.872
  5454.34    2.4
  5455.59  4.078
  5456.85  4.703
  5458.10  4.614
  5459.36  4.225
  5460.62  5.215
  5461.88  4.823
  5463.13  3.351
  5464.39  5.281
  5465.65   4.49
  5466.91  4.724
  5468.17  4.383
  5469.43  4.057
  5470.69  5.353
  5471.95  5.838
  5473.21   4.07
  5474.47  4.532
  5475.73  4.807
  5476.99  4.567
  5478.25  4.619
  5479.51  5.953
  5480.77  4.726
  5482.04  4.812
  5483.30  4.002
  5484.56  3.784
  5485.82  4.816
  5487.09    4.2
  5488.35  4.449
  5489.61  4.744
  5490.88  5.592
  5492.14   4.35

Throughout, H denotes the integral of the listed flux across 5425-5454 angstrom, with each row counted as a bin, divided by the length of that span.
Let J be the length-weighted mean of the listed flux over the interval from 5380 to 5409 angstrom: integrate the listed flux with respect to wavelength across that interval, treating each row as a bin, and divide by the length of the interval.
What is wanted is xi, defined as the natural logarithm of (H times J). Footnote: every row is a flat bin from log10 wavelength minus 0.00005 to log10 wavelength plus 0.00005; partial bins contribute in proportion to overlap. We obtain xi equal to 2.920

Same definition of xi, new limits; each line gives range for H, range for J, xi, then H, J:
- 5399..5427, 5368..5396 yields 2.970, 4.33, 4.50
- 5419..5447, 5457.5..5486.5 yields 3.019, 4.40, 4.65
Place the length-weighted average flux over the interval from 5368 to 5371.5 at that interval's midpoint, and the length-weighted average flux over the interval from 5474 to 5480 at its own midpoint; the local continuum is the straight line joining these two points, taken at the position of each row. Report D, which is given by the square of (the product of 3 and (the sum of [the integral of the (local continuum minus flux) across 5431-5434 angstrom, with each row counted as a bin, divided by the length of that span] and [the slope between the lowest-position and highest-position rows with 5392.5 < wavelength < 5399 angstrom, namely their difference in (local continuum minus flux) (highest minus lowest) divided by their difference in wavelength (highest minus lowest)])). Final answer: 6.1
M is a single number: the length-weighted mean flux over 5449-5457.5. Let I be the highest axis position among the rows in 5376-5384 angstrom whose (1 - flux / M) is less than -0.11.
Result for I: 5379.50 angstrom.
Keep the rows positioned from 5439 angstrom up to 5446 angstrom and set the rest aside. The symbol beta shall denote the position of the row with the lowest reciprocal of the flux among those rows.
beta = 5444.30 angstrom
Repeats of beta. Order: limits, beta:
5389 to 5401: 5400.60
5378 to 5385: 5378.26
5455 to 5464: 5460.62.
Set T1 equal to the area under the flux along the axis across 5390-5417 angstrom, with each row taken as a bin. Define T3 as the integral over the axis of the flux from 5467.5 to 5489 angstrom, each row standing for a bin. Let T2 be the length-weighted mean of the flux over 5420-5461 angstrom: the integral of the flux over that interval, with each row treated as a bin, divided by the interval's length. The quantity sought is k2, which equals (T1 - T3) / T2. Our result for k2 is 3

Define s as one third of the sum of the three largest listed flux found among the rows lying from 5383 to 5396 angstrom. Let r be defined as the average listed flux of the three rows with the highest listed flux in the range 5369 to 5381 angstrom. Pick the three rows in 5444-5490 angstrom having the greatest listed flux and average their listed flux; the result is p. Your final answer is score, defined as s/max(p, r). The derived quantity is 0.79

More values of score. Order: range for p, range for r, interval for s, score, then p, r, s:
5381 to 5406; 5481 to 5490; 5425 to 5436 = 1.00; 4.8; 4.79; 4.9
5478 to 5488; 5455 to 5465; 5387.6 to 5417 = 0.93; 5.2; 5.11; 4.8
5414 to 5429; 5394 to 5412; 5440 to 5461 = 1.12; 4.8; 4.84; 5.4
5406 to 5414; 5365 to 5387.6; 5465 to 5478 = 0.93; 4.4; 5.72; 5.3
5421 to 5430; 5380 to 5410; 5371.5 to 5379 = 1.10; 4.9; 4.85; 5.4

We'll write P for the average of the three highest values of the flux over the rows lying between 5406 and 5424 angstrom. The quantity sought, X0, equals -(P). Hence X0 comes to -4.7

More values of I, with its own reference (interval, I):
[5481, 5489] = 5485.82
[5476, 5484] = 5482.04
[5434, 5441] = 5439.29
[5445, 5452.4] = 5451.82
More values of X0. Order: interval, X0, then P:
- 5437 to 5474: -5.6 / 5.6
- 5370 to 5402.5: -5.4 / 5.4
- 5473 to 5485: -5.2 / 5.2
